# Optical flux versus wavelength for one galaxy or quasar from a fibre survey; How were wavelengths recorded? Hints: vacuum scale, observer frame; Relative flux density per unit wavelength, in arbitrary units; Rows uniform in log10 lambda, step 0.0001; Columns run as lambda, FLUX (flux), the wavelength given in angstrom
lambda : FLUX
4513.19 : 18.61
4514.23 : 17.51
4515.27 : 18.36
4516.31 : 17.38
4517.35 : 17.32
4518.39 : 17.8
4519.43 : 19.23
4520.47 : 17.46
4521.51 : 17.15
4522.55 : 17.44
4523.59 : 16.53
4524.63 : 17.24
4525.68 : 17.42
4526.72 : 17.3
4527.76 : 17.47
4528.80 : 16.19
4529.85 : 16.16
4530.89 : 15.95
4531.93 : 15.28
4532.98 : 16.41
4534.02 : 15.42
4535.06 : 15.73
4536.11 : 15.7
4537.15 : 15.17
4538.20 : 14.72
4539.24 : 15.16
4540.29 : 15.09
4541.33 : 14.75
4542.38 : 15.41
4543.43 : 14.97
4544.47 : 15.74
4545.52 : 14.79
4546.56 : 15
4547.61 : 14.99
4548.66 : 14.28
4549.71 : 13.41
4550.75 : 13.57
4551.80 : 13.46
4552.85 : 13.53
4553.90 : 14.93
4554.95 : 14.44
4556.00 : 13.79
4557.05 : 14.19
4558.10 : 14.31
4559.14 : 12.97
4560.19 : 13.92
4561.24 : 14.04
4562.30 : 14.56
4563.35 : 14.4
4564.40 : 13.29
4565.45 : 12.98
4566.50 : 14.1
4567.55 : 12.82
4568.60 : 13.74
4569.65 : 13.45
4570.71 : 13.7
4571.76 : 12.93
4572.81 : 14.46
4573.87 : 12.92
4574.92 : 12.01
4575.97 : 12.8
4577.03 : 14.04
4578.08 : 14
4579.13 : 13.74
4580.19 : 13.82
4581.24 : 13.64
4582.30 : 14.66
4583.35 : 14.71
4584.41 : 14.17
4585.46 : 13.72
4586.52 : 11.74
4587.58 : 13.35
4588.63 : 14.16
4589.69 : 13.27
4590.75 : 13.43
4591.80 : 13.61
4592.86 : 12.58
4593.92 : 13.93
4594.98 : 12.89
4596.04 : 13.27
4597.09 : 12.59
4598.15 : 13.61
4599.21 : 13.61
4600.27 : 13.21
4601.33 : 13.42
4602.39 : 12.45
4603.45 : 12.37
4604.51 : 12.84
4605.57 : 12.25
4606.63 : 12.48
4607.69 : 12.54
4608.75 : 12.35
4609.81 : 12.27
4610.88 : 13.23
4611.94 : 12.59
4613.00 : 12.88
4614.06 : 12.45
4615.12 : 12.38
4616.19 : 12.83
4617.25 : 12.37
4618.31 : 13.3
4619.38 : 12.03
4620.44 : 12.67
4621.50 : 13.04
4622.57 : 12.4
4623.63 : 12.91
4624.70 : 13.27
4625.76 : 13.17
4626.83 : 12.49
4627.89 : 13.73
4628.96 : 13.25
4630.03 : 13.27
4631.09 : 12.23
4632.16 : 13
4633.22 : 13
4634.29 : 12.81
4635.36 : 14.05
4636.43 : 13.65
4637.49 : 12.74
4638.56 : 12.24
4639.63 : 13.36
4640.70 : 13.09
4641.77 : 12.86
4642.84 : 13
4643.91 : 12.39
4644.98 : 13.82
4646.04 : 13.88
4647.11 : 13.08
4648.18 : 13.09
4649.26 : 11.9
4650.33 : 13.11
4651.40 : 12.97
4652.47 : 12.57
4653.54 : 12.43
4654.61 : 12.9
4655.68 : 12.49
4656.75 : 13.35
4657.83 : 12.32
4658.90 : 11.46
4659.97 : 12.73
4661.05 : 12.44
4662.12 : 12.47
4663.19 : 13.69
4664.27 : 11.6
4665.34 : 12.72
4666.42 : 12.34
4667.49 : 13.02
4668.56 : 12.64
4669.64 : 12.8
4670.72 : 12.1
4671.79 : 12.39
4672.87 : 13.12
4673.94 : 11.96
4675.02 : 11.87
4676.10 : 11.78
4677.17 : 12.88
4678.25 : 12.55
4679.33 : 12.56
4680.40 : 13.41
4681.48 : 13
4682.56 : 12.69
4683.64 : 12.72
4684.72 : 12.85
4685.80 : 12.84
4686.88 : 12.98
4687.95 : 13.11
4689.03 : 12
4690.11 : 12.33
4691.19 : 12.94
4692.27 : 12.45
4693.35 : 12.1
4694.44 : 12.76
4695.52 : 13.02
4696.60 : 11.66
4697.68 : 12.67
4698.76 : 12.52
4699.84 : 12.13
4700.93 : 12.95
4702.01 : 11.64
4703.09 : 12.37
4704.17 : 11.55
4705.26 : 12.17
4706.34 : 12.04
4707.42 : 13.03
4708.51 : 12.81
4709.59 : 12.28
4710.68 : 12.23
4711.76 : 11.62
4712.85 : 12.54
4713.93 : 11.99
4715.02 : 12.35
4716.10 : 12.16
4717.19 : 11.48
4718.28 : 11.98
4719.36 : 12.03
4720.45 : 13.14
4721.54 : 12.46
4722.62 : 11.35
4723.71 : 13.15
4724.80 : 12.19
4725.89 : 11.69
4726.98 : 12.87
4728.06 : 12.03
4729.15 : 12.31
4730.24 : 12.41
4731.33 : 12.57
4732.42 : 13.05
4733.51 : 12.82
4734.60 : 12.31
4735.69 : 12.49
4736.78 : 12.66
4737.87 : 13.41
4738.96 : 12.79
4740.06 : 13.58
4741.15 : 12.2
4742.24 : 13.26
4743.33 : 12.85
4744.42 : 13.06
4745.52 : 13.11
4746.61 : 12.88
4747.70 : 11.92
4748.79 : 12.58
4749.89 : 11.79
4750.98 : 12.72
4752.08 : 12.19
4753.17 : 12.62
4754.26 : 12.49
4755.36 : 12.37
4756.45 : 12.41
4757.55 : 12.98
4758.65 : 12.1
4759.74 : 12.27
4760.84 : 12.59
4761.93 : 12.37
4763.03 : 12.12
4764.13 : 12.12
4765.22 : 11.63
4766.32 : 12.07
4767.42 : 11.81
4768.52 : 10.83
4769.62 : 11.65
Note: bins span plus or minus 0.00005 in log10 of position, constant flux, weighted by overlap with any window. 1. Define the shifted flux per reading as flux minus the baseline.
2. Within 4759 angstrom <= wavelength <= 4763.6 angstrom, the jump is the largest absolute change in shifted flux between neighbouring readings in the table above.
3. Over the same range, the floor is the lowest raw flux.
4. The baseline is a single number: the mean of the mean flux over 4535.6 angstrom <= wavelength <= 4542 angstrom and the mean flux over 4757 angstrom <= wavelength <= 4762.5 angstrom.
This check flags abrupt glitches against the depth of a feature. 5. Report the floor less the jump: 11.8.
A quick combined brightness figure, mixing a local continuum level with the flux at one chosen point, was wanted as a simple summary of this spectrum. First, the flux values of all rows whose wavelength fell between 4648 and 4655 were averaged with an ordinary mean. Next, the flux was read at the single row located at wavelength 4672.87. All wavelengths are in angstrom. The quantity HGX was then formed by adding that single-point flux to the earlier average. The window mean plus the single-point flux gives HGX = 25.8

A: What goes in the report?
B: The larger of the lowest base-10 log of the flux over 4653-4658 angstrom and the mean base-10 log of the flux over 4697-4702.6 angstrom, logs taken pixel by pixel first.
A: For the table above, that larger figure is 1.09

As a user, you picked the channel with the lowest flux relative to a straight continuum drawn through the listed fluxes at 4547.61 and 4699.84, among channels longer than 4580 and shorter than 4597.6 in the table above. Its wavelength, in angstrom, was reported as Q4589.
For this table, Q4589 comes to 4586.52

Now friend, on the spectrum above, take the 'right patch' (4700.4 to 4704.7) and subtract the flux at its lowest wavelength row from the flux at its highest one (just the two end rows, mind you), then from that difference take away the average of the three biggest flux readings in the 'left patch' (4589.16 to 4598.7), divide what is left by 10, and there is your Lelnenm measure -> -1.51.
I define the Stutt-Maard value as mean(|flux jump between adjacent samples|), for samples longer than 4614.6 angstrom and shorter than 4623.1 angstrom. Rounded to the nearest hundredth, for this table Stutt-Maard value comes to 0.68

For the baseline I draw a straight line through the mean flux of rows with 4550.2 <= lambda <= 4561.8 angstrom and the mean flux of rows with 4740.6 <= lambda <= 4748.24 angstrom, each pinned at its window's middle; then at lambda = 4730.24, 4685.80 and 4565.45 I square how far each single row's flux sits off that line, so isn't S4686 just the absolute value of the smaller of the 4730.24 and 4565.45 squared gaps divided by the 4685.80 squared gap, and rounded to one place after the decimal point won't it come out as 2.4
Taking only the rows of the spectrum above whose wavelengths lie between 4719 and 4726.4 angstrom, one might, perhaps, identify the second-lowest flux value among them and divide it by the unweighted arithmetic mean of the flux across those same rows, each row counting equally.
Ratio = 0.951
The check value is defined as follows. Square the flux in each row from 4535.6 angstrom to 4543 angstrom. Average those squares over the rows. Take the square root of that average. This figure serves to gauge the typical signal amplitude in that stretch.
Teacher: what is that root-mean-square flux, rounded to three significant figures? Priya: 15.1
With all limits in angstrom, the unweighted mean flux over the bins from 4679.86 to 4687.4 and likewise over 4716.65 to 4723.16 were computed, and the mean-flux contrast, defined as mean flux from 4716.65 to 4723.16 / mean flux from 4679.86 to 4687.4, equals 0.93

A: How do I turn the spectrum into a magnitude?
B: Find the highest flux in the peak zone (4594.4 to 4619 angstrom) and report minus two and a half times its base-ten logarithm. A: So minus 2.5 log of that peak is -2.83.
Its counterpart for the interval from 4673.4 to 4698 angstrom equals -2.82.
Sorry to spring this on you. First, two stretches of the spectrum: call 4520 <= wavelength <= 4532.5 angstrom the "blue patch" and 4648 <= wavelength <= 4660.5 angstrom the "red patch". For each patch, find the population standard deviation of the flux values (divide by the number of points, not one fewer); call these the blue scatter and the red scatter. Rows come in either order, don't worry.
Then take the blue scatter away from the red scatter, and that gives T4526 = -0.20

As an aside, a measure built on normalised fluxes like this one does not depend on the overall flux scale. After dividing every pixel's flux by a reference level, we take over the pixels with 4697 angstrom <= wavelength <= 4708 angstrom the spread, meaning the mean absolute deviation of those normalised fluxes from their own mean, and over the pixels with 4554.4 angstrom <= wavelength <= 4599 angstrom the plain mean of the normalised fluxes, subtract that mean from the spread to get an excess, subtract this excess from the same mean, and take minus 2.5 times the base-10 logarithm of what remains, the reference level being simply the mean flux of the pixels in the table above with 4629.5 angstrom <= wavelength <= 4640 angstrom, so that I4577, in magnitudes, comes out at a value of -0.78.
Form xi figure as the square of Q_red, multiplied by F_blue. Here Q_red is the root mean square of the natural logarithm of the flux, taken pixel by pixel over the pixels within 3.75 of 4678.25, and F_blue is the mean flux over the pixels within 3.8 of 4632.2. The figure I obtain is 84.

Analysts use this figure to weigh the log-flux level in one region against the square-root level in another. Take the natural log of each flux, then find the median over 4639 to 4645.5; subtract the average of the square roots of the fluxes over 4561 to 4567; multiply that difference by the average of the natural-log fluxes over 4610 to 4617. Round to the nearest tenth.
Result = -2.9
